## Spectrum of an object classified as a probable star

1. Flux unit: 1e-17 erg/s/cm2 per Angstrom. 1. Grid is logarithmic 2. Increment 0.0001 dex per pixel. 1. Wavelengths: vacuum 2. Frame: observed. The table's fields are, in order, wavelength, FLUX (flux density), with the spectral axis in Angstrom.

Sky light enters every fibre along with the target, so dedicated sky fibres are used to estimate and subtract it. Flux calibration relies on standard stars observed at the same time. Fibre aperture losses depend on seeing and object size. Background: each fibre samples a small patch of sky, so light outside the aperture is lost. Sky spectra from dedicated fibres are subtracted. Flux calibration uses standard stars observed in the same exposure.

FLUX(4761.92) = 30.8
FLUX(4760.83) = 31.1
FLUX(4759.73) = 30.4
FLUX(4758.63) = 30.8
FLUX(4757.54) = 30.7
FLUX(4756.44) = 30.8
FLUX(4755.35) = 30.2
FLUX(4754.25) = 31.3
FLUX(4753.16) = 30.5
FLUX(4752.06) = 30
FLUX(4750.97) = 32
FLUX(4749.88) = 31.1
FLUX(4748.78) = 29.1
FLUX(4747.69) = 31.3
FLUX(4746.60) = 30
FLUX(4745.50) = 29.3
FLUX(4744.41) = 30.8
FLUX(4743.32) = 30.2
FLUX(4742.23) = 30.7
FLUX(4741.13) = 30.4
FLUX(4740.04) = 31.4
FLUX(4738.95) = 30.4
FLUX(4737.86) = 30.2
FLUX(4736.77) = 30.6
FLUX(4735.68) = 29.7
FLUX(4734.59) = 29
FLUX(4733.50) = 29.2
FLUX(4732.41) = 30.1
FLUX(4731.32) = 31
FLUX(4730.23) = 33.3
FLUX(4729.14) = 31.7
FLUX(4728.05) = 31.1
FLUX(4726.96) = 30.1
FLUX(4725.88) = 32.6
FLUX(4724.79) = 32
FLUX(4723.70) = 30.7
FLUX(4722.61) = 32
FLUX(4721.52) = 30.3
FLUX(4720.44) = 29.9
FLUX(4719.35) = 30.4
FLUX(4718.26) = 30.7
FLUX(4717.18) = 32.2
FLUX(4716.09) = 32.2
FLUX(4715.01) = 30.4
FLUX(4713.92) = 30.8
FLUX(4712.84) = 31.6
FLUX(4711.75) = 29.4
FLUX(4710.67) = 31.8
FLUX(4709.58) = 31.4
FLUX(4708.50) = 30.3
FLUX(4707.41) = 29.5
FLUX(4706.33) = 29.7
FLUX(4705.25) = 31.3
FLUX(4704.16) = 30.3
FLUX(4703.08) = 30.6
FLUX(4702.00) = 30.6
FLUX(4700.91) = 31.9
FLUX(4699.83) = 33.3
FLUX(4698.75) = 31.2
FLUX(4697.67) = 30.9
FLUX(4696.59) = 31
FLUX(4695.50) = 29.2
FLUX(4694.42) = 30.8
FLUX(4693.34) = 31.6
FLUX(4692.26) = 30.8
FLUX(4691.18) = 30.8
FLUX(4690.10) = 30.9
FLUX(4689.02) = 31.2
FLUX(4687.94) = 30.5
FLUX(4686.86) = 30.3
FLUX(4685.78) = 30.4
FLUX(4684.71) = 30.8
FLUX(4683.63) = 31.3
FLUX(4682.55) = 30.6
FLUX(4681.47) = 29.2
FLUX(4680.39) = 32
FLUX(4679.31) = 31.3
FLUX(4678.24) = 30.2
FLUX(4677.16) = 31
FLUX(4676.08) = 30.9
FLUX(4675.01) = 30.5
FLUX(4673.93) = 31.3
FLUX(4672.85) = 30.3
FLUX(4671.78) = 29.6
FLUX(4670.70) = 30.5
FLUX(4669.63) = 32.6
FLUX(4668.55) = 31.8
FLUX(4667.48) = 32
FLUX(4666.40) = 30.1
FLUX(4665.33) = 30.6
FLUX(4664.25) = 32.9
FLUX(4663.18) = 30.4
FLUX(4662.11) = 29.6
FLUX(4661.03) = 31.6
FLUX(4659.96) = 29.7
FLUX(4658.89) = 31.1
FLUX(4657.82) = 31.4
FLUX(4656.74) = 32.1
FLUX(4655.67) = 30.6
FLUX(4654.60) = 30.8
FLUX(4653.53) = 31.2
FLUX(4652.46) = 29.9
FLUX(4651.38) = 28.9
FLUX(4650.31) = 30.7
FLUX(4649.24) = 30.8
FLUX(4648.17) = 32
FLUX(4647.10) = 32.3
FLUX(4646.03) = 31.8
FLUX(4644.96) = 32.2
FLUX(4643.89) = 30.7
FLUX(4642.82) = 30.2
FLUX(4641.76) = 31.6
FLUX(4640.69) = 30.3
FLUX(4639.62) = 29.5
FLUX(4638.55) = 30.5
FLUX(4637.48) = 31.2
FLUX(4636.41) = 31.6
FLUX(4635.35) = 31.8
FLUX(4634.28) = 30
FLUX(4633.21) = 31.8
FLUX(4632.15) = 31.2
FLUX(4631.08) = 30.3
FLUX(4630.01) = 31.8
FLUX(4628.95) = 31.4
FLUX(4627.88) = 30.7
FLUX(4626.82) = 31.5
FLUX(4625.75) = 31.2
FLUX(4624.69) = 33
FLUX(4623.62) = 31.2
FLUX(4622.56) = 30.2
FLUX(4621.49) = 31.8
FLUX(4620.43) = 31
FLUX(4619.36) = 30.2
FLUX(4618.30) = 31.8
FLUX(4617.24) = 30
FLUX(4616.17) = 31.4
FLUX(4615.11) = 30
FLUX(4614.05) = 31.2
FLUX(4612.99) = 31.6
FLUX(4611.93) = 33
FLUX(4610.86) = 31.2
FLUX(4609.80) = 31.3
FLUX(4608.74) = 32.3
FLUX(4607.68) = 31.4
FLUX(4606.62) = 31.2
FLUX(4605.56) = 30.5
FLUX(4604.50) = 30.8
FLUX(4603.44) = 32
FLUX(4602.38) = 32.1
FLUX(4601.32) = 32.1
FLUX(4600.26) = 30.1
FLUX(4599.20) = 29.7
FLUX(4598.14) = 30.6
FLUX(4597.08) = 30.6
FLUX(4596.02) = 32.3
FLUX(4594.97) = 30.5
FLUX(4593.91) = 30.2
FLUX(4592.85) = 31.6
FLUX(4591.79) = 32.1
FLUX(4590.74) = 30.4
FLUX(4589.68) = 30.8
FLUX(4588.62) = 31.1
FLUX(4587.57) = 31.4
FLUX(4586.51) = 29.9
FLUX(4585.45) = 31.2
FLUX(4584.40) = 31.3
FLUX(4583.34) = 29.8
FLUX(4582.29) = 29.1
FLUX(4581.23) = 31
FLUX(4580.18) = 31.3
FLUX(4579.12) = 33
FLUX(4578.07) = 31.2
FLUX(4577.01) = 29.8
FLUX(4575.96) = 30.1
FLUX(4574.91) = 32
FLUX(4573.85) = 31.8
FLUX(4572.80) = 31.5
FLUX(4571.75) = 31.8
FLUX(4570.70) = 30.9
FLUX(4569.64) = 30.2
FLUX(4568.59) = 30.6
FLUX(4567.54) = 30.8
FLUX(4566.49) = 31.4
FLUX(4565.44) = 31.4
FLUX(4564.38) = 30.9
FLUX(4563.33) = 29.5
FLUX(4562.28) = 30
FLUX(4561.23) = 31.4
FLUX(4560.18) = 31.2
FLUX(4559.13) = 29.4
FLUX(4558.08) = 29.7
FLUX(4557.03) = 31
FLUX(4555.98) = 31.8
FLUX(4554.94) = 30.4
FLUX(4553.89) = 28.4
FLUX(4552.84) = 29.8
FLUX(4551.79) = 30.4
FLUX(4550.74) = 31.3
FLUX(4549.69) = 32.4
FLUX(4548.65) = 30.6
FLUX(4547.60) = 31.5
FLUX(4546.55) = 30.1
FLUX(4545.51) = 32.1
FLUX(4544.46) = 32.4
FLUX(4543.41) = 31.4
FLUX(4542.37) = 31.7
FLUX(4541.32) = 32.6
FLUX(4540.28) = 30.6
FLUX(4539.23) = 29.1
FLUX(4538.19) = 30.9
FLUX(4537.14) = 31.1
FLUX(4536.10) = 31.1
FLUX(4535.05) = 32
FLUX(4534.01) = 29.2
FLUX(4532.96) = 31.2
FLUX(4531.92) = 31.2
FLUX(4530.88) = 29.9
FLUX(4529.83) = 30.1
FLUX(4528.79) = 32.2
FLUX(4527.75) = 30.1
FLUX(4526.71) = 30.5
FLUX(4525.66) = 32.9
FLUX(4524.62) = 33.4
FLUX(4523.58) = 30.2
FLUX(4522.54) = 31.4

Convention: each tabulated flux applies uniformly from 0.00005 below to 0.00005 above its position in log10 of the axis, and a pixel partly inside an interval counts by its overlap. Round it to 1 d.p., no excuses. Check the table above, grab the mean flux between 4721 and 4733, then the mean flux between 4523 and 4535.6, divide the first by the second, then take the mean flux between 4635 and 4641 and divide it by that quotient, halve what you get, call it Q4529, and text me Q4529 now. 15.3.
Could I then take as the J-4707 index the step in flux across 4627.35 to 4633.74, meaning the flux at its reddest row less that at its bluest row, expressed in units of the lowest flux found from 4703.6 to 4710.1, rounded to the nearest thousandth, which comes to 0.037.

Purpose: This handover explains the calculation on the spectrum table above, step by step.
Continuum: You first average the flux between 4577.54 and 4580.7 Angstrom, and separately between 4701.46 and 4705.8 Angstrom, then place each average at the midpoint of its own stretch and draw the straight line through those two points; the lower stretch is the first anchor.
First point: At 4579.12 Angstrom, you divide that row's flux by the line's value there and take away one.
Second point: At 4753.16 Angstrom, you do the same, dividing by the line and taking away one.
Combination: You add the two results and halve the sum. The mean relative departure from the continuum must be 0.022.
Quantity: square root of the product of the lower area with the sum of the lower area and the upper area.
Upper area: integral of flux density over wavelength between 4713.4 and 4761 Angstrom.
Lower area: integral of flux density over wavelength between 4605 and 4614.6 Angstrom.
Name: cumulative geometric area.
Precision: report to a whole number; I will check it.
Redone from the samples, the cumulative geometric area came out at 731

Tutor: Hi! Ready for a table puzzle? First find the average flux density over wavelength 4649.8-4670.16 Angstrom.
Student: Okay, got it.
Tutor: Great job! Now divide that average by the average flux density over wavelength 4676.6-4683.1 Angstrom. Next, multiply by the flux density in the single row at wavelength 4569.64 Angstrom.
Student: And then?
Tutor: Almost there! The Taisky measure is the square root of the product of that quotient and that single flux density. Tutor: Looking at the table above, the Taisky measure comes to 5.52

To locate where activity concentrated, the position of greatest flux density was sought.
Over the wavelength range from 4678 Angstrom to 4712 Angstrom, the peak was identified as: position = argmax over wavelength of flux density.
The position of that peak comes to 4699.83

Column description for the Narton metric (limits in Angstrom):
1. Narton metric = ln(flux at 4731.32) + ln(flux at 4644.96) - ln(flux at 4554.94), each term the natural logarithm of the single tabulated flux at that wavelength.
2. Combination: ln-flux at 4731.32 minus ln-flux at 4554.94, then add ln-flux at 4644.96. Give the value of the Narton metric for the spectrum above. 3.49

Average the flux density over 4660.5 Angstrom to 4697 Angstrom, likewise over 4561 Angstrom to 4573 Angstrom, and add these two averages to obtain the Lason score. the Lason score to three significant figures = 61.7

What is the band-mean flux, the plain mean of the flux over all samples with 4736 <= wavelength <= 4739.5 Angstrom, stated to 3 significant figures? 30.4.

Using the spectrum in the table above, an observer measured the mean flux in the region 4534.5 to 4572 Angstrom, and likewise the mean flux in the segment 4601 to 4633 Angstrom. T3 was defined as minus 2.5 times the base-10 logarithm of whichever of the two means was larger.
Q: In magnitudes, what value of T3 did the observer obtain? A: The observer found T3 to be -3.74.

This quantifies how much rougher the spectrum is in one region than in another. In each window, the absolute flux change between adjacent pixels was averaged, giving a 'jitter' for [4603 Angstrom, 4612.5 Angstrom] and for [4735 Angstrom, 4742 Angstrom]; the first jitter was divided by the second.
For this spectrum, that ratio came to 1.1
